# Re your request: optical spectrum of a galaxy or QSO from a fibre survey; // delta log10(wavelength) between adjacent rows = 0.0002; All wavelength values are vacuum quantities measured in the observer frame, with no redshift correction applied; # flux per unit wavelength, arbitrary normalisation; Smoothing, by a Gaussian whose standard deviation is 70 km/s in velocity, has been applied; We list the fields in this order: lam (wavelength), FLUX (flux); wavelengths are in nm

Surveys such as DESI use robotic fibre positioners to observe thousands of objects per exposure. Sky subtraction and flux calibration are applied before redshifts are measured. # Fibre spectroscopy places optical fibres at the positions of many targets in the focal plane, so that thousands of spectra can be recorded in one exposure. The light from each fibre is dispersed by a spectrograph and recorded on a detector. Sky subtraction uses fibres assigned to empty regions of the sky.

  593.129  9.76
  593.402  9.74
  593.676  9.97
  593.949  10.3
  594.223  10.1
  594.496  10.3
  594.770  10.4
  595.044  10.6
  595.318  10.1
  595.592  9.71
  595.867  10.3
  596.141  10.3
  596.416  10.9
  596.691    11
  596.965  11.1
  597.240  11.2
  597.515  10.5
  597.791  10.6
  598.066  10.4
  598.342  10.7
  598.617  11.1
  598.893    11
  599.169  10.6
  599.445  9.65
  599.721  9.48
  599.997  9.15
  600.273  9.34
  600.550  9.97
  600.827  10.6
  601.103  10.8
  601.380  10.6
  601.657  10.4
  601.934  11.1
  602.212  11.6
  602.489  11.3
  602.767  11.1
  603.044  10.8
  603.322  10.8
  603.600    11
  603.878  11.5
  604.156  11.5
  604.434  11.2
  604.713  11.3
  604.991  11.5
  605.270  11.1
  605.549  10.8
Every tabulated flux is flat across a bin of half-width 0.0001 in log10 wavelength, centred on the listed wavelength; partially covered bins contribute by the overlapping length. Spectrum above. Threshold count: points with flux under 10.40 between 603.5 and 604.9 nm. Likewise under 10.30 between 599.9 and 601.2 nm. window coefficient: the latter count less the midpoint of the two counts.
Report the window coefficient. 1.5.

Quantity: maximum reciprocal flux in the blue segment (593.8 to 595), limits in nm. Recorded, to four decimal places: 0.0990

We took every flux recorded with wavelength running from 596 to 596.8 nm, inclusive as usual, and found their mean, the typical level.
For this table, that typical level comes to 10.7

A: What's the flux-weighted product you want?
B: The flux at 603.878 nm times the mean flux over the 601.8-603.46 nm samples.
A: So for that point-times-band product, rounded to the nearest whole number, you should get 128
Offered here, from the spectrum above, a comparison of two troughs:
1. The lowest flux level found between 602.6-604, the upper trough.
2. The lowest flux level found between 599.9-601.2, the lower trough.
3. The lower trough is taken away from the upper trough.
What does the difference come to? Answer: 1.65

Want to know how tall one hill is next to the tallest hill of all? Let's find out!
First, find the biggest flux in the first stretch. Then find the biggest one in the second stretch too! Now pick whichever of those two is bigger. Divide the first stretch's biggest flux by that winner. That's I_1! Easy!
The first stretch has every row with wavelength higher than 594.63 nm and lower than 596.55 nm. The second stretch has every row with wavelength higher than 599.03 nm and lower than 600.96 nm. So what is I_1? 1.00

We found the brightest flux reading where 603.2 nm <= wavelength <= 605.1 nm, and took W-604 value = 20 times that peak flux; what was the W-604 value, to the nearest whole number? 230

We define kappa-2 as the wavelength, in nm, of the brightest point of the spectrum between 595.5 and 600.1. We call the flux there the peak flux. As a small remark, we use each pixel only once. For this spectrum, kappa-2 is 597.240 nm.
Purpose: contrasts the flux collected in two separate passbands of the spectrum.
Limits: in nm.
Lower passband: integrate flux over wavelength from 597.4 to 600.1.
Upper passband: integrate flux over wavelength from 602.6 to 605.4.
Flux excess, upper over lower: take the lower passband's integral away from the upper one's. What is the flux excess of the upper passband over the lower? 3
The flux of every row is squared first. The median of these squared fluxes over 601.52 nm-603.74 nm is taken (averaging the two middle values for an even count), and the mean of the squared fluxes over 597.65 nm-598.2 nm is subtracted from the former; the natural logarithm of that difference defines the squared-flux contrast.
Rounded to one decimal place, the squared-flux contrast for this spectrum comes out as 2.5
